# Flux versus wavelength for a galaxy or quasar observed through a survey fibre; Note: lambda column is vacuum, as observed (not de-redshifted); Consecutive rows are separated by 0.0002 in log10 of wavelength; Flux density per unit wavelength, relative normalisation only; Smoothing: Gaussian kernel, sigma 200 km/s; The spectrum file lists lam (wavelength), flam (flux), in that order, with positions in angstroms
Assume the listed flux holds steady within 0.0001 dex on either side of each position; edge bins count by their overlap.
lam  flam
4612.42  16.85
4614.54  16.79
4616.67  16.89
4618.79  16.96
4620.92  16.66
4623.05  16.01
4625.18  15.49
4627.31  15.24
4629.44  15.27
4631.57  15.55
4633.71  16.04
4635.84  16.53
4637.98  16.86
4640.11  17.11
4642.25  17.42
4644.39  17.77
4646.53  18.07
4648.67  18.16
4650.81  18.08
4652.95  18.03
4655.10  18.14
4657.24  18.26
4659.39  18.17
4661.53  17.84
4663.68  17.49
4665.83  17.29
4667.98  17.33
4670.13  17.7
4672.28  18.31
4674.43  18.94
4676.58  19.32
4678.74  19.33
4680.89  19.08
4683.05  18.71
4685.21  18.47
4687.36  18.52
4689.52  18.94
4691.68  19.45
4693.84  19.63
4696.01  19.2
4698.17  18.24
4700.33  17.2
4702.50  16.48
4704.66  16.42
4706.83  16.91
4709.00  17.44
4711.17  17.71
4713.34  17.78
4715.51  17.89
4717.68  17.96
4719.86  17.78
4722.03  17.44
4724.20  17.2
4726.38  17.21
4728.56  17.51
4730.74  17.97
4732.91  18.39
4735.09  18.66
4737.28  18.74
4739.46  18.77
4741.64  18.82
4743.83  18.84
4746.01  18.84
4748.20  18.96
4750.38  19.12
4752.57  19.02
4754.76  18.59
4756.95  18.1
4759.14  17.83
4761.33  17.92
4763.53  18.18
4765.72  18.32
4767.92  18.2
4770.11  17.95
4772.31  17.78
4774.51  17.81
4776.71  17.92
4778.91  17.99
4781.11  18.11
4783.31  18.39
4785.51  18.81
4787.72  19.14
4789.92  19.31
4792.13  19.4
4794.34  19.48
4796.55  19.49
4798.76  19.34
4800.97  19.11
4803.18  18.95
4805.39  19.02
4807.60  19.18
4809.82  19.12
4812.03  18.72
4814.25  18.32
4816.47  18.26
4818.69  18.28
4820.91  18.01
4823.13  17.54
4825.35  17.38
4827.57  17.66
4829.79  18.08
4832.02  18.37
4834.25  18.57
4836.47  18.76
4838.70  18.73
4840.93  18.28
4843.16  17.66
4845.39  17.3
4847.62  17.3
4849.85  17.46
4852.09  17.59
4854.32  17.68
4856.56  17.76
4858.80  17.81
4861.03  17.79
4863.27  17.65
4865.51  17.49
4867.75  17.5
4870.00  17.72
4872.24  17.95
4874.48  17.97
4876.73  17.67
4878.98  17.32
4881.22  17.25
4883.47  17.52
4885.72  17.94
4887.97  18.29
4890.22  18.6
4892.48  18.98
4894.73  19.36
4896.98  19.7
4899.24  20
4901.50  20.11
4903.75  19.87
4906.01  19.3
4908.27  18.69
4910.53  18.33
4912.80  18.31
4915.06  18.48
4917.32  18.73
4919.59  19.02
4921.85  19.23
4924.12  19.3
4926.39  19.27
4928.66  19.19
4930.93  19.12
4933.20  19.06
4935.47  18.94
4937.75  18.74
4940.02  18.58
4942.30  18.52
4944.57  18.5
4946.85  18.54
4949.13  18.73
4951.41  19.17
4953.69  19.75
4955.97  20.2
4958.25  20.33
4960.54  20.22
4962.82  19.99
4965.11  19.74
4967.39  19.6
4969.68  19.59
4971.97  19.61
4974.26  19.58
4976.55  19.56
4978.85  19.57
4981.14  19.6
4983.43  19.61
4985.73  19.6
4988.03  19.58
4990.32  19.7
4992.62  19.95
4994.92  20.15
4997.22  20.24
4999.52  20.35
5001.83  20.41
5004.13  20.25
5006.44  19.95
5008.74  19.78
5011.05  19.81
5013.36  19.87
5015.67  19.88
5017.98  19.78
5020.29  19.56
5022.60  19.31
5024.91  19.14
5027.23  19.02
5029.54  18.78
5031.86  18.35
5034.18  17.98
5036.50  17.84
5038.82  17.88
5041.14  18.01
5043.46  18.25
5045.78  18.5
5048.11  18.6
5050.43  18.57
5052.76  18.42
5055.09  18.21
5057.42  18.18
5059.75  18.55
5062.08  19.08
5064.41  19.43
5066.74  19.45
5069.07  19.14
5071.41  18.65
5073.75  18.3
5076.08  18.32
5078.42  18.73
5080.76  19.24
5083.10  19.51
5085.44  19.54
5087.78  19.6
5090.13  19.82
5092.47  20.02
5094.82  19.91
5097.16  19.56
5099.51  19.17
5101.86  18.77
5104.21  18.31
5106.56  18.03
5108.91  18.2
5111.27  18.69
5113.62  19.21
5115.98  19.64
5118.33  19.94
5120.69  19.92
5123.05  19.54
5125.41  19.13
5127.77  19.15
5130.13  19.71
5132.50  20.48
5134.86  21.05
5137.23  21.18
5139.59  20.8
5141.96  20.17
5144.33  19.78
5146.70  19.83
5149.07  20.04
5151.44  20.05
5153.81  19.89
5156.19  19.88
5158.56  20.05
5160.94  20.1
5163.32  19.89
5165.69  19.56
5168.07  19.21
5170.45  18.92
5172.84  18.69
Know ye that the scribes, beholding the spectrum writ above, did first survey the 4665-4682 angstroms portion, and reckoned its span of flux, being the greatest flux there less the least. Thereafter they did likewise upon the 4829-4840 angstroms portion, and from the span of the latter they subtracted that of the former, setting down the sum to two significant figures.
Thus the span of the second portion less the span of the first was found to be -1.4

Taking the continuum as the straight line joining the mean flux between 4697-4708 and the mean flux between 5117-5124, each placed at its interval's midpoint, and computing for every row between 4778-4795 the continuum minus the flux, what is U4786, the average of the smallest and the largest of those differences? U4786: -1.1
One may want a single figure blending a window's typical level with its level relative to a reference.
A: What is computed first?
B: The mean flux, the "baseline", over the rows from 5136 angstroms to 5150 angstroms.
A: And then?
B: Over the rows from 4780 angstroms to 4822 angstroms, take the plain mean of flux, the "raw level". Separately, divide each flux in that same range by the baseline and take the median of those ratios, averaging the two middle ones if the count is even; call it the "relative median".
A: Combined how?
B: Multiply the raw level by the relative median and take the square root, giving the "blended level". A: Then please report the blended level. 4.20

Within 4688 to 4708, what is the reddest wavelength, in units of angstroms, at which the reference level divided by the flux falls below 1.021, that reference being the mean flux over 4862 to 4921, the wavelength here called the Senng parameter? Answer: 4698.17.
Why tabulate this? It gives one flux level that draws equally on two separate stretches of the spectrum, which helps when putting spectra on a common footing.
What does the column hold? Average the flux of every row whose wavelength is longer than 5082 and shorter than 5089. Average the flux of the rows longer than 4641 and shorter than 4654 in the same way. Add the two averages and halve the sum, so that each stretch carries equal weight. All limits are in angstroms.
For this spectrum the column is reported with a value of 18.7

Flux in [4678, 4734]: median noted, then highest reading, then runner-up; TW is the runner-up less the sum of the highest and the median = -18.1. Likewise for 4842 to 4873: -17.8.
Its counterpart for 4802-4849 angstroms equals -18.3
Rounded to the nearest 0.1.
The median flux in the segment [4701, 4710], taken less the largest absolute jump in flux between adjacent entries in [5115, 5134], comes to 15.9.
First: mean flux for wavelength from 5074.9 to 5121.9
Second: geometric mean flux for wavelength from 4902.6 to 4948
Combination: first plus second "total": 38.1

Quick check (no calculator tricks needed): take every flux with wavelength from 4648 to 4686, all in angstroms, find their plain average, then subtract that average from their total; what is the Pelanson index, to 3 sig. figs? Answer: 310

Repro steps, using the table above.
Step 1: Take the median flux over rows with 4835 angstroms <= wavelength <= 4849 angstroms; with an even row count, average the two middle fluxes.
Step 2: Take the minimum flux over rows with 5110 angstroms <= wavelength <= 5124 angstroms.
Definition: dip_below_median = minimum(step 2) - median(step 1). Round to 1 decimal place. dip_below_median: 0.7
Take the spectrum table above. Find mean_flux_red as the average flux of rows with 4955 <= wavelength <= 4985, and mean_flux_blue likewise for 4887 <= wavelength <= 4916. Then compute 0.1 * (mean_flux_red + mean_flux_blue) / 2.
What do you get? 1.94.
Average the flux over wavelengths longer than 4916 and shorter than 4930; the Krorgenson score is 19.1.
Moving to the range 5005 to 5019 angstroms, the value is 19.8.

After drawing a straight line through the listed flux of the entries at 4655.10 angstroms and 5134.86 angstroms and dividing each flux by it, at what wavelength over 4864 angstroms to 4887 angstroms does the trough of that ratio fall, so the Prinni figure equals 4881.22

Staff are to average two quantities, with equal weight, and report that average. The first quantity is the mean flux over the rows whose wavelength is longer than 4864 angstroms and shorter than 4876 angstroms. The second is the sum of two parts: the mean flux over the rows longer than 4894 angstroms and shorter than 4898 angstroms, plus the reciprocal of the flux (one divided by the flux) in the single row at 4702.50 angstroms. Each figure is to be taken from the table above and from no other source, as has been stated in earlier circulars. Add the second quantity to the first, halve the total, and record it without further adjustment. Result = 18.7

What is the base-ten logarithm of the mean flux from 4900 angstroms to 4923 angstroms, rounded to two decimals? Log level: 1.28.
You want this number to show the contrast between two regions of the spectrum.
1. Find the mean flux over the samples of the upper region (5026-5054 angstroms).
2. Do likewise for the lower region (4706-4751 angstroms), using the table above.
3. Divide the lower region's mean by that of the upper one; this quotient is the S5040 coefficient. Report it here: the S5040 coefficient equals 0.99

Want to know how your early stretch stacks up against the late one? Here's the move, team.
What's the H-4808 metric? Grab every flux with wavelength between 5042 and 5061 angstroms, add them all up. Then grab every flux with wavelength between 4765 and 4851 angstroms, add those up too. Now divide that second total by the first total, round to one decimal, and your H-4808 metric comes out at 4.9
